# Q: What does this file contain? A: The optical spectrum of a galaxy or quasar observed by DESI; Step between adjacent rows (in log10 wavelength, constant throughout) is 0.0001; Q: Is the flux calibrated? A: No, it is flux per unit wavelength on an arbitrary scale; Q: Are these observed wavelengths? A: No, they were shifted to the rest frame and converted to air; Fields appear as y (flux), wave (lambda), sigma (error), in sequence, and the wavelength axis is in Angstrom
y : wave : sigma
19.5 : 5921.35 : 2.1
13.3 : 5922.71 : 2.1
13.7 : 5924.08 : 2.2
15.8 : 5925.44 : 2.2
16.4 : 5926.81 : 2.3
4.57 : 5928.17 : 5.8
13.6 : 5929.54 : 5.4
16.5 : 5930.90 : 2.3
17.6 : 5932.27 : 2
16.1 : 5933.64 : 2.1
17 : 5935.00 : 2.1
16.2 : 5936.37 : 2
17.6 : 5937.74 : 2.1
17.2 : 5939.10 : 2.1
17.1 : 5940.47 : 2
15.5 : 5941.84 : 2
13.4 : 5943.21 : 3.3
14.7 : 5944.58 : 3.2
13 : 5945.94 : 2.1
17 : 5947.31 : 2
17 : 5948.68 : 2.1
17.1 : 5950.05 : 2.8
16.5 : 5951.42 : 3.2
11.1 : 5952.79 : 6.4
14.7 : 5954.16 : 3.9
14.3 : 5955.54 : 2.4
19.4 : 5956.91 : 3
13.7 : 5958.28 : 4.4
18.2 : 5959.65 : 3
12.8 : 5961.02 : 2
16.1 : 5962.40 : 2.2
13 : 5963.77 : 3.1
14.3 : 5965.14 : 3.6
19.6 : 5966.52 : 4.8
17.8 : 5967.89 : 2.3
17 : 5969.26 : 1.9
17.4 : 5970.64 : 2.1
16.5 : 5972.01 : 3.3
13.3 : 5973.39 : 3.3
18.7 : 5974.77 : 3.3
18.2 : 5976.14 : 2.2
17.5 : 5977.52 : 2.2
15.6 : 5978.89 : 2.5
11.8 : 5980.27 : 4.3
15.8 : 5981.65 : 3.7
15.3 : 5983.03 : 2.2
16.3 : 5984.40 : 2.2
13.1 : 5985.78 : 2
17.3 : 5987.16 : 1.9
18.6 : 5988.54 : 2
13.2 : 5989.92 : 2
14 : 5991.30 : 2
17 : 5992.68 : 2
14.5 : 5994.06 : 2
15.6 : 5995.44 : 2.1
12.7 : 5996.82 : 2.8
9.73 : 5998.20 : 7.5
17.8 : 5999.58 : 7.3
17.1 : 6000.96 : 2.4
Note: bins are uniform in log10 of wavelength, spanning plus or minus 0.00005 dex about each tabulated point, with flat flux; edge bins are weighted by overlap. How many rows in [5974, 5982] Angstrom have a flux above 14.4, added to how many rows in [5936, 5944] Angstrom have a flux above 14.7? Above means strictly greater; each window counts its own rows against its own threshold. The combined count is 10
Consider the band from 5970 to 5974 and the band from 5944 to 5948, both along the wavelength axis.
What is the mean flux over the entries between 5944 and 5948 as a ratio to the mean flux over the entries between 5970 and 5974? 0.95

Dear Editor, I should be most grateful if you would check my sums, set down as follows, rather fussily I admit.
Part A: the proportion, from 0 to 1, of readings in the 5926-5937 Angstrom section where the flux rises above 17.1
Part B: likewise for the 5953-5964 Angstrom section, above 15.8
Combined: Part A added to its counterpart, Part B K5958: 0.50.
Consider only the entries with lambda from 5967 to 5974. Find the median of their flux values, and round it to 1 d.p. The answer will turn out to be 17.0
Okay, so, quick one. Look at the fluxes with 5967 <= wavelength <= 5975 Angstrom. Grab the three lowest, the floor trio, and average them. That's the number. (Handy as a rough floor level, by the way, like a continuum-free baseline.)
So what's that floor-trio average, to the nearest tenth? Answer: 15.6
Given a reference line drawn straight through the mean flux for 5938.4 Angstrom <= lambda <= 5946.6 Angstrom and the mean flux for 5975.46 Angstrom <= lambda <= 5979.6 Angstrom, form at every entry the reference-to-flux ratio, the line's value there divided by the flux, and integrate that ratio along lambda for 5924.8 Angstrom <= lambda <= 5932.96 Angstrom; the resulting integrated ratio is 10.5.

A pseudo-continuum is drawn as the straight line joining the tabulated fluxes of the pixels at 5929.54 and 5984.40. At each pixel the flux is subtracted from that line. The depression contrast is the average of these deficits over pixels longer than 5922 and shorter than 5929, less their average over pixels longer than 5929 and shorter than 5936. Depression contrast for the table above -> 3.1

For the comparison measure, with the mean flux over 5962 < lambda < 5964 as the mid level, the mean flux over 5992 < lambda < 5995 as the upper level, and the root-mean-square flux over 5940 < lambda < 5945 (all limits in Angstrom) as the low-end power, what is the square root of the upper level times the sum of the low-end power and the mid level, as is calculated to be 21.7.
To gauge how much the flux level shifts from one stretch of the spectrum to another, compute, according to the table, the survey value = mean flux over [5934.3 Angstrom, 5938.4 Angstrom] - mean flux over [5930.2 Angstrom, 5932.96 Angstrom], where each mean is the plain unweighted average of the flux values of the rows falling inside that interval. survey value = -0.1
